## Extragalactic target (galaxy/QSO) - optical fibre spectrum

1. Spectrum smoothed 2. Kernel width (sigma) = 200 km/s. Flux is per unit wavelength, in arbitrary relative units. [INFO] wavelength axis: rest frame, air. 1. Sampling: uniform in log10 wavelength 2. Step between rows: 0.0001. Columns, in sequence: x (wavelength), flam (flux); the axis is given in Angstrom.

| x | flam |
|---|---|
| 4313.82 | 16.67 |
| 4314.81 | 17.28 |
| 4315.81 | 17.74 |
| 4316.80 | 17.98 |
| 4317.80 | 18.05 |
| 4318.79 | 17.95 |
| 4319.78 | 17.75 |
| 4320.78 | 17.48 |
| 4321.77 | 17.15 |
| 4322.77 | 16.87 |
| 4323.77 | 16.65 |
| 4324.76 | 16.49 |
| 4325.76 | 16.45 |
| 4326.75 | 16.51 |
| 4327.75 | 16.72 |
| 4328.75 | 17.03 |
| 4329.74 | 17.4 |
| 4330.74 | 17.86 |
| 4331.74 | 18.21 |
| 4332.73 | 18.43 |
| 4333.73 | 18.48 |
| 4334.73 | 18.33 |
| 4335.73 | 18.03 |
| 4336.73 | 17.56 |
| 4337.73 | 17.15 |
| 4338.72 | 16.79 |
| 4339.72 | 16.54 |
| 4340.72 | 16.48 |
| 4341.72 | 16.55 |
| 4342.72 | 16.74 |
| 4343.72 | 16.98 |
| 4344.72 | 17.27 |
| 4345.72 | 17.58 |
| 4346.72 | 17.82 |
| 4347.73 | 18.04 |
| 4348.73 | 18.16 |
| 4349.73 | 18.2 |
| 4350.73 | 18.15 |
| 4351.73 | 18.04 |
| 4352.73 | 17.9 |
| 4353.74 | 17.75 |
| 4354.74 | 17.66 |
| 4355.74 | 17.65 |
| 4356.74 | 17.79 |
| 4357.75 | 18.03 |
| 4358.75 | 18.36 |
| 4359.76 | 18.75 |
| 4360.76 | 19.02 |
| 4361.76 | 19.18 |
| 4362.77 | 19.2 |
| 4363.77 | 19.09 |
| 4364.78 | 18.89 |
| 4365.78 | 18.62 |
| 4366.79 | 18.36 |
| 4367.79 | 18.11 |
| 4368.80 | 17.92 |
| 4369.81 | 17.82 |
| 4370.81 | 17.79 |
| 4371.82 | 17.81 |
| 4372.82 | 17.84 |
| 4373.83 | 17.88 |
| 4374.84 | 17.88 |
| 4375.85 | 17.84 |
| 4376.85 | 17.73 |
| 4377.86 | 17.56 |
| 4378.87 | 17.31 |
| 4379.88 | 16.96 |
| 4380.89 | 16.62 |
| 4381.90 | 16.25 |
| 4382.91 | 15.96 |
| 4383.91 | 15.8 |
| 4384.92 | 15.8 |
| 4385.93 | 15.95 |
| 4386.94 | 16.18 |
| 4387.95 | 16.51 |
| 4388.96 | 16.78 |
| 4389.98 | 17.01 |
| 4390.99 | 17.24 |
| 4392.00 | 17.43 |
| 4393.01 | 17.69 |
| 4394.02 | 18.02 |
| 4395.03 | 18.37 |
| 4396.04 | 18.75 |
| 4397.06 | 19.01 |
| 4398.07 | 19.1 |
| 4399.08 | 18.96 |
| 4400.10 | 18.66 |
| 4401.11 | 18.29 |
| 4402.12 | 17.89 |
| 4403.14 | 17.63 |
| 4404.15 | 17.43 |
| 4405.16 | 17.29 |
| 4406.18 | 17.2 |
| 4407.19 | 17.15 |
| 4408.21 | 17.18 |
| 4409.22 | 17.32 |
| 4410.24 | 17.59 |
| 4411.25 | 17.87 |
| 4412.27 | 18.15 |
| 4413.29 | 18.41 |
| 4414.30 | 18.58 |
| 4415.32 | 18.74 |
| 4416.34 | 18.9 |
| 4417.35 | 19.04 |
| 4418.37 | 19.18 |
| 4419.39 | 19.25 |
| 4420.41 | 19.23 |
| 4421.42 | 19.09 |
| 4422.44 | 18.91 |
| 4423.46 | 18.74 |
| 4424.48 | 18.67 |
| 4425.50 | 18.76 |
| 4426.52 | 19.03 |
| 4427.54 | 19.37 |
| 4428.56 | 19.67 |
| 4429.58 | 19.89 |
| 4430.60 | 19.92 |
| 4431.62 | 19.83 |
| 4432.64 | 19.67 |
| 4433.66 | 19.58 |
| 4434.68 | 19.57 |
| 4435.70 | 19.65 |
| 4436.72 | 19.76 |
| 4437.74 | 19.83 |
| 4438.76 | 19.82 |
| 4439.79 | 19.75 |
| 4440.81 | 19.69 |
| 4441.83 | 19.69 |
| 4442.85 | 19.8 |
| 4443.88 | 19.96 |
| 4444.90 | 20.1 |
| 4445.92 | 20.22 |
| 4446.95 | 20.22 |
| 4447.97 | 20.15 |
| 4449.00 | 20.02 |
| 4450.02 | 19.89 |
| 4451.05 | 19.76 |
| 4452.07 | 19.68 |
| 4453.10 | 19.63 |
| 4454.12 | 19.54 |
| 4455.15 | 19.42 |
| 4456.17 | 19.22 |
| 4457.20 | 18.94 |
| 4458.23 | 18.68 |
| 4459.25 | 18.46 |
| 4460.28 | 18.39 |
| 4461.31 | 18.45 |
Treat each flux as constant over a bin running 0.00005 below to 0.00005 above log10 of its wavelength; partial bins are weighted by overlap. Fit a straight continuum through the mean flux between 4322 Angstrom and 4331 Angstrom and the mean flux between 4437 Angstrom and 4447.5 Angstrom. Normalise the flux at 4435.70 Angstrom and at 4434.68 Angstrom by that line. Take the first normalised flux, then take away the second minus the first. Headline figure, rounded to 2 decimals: 1.00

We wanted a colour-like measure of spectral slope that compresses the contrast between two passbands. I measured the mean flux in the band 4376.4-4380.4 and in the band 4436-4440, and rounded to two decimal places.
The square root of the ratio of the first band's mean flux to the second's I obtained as 0.94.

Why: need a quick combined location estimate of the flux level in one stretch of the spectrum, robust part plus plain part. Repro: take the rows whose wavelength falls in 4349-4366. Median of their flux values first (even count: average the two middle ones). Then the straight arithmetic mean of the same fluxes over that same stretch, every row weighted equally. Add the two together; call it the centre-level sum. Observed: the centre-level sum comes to 36.6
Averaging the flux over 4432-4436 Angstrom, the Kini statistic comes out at 19.6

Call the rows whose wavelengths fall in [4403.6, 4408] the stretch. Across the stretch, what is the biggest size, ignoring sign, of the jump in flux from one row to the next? 0.14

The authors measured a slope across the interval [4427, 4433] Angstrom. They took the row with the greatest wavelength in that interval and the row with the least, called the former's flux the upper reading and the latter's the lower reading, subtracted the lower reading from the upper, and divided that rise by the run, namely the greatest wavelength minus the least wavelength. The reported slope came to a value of 0.1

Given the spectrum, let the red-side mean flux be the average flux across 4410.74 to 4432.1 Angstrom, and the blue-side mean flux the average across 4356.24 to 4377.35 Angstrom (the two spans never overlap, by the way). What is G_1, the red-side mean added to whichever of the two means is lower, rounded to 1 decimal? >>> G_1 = 37.3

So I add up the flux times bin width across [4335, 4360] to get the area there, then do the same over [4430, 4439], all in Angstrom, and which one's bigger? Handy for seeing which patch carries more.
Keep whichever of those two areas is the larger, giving 440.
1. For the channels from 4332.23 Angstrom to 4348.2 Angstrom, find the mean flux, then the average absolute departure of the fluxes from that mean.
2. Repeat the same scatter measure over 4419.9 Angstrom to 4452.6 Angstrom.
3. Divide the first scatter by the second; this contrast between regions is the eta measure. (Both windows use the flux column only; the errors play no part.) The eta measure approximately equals 1.9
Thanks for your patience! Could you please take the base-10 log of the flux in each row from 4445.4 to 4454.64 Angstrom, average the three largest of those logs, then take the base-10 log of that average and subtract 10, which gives -9.88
